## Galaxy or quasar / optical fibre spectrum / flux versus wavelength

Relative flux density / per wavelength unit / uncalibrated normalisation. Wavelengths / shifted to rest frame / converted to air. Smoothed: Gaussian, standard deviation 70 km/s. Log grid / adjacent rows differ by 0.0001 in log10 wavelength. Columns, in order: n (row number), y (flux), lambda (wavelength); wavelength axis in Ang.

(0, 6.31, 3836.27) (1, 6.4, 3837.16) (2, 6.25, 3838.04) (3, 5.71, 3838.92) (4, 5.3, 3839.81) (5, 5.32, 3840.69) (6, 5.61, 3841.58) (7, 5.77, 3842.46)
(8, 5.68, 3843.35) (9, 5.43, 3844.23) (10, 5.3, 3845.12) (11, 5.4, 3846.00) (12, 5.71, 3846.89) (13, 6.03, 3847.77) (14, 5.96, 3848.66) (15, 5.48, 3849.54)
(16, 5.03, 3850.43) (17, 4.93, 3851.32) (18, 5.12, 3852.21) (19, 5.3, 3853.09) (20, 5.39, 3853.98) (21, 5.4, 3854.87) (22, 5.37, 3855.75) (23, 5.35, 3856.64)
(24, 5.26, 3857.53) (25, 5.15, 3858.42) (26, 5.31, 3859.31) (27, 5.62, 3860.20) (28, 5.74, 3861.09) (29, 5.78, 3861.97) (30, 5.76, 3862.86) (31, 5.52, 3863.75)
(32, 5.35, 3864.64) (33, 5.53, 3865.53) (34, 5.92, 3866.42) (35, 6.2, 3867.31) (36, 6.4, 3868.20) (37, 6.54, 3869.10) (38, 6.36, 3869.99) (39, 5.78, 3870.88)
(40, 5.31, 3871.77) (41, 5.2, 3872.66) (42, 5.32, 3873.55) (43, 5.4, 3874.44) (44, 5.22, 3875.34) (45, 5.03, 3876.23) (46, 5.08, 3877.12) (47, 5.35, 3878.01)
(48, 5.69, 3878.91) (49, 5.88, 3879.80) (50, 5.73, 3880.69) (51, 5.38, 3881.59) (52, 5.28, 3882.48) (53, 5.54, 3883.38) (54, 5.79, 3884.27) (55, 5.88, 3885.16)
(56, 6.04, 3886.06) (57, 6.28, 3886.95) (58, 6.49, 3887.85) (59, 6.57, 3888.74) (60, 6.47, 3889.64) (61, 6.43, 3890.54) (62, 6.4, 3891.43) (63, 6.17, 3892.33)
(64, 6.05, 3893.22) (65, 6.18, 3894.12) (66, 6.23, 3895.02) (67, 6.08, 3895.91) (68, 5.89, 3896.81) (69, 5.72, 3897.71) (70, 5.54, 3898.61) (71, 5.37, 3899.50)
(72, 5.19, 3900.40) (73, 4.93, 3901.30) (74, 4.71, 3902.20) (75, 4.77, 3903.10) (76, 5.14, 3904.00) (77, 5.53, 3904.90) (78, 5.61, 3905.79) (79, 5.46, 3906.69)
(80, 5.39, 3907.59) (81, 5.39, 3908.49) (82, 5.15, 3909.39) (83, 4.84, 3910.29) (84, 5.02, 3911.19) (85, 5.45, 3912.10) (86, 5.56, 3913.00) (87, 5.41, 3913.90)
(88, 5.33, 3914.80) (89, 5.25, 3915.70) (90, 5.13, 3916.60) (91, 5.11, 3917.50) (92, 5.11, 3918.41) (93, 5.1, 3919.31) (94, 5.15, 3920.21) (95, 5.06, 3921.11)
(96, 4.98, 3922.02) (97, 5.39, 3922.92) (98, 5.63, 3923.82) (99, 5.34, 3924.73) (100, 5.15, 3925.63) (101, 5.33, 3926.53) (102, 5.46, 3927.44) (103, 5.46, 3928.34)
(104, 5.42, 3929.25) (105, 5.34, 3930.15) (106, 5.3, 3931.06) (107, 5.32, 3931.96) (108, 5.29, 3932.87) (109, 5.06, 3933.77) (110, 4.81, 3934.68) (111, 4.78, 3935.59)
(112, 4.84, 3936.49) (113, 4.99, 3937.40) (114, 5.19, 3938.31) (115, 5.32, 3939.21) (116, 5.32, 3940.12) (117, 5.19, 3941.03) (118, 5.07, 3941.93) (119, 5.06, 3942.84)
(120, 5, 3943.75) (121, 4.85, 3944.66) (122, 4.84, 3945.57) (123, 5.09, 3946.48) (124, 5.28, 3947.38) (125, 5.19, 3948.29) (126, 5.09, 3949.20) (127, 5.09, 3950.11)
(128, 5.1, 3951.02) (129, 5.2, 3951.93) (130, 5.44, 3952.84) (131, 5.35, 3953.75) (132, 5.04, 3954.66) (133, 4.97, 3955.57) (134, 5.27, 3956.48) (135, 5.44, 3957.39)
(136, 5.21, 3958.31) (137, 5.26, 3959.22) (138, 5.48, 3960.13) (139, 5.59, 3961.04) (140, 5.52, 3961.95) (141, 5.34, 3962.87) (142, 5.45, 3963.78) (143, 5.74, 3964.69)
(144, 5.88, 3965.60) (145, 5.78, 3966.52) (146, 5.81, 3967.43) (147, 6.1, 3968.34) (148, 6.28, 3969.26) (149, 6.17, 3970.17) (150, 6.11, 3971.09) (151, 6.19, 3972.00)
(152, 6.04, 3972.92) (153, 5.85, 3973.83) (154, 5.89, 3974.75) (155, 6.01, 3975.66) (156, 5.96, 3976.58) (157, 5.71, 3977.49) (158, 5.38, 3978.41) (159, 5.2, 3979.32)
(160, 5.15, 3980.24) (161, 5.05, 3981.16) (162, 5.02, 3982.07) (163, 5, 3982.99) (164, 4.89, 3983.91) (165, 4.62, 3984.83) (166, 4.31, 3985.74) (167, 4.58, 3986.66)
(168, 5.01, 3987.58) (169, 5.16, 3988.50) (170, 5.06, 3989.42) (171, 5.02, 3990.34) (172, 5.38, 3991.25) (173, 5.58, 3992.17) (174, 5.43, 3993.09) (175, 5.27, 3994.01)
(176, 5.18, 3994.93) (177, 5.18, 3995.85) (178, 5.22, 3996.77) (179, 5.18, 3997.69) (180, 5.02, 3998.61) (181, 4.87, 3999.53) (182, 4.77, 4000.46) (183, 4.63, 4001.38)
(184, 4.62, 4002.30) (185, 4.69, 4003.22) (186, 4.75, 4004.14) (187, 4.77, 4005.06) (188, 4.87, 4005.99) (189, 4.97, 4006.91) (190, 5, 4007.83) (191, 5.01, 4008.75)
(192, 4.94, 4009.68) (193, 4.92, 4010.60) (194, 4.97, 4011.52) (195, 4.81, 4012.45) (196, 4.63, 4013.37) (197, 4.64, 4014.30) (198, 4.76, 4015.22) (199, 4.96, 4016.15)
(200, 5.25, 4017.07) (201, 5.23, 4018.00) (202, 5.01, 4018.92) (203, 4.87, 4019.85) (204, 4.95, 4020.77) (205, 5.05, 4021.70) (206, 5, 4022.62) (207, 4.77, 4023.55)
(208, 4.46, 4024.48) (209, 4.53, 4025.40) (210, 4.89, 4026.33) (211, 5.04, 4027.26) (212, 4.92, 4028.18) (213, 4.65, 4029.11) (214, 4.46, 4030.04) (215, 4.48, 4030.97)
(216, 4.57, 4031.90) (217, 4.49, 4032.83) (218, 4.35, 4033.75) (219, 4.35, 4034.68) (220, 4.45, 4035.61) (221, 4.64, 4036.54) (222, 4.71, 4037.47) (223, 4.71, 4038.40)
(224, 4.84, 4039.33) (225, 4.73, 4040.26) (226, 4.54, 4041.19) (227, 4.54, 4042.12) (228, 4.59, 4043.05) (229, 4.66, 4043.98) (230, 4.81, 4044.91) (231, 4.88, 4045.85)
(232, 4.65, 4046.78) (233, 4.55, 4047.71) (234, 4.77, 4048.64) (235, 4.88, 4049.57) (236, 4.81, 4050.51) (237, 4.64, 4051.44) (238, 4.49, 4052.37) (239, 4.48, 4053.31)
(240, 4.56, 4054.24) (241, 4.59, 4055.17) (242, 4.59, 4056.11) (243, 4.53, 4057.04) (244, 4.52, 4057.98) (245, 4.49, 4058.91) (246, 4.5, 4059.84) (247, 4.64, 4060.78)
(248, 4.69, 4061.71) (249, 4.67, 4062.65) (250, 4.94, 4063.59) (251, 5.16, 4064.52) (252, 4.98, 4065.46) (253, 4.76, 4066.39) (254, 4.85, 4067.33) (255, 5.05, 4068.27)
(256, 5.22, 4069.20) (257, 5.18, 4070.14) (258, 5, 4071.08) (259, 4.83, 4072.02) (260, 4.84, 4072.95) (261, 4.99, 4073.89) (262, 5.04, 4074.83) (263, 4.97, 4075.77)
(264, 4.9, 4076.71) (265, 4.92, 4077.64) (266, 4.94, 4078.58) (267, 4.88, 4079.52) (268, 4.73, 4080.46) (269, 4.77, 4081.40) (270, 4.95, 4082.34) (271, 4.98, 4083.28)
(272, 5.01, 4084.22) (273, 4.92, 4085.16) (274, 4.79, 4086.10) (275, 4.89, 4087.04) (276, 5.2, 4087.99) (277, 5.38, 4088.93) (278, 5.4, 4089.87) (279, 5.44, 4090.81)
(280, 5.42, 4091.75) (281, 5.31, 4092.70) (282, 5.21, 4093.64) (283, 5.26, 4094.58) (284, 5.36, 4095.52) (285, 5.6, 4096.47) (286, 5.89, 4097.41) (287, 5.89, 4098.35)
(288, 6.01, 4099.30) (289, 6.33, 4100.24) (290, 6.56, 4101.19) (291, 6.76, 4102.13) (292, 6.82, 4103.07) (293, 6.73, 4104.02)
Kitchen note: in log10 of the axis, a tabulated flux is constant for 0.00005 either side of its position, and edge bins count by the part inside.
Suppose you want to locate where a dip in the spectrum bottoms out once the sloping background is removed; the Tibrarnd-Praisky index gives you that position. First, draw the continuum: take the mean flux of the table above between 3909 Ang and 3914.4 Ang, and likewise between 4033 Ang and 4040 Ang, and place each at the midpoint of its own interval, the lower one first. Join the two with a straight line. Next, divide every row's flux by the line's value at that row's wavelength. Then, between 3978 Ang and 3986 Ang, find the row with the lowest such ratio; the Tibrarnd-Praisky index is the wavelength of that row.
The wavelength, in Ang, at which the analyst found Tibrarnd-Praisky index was 3985.74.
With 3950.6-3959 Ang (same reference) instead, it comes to 3955.57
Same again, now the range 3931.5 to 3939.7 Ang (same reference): 3935.59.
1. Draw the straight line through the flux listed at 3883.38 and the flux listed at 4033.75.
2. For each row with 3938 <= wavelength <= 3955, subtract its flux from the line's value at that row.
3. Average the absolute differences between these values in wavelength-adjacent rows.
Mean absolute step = 0.110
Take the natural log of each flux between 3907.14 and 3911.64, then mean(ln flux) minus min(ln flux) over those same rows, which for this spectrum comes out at 0.063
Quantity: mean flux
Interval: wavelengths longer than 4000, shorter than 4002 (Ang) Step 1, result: 4.70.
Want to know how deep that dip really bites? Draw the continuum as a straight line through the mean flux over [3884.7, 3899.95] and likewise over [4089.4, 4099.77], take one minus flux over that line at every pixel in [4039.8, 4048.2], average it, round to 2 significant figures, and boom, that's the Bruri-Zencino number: 0.18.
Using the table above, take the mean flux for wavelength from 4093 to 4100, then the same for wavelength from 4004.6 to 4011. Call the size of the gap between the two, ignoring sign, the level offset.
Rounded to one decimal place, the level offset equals 0.7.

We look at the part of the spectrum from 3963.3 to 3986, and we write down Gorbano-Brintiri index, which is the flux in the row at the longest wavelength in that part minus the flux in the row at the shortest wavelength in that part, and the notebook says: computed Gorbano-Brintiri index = -1.1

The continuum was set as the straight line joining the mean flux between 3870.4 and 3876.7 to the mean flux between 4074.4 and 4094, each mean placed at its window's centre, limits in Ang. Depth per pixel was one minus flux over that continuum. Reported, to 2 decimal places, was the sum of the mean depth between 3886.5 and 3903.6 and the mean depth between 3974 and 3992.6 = -0.11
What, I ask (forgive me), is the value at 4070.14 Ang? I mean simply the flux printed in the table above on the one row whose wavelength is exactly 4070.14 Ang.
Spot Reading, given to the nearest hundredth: 5.18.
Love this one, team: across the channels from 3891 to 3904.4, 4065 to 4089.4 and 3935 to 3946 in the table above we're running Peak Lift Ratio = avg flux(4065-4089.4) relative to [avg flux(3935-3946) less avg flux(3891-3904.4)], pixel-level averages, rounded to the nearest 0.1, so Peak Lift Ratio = -8.4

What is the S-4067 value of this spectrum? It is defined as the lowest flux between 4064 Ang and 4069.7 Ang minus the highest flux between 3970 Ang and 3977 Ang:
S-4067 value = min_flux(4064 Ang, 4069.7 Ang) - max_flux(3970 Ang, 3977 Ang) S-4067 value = -1.4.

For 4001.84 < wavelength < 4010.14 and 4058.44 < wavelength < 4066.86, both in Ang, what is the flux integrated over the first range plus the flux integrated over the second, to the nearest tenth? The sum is 80.3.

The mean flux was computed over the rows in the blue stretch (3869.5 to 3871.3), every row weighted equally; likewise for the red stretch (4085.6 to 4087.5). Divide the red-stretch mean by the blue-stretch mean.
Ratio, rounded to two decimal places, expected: 0.80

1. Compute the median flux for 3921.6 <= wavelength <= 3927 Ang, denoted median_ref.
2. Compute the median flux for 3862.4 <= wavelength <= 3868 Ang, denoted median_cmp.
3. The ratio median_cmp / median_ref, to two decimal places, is 1.06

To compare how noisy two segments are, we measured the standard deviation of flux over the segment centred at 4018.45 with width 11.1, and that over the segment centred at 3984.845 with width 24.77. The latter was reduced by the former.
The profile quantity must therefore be 0.24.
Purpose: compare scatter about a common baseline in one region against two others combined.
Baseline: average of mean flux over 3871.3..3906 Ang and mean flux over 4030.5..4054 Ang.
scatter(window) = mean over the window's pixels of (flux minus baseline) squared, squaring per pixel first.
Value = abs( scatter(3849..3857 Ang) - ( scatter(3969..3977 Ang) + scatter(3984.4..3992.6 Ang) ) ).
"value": 1.0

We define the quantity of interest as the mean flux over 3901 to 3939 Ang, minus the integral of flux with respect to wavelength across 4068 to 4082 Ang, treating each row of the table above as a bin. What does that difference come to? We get -64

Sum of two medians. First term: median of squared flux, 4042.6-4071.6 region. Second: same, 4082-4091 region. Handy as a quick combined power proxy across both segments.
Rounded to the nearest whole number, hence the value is 47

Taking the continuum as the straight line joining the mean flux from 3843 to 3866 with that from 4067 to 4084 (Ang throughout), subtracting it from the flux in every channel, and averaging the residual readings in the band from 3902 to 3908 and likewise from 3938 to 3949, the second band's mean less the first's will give 0.0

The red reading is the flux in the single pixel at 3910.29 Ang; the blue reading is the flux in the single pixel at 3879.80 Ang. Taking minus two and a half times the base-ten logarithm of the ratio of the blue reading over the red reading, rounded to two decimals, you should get -0.21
